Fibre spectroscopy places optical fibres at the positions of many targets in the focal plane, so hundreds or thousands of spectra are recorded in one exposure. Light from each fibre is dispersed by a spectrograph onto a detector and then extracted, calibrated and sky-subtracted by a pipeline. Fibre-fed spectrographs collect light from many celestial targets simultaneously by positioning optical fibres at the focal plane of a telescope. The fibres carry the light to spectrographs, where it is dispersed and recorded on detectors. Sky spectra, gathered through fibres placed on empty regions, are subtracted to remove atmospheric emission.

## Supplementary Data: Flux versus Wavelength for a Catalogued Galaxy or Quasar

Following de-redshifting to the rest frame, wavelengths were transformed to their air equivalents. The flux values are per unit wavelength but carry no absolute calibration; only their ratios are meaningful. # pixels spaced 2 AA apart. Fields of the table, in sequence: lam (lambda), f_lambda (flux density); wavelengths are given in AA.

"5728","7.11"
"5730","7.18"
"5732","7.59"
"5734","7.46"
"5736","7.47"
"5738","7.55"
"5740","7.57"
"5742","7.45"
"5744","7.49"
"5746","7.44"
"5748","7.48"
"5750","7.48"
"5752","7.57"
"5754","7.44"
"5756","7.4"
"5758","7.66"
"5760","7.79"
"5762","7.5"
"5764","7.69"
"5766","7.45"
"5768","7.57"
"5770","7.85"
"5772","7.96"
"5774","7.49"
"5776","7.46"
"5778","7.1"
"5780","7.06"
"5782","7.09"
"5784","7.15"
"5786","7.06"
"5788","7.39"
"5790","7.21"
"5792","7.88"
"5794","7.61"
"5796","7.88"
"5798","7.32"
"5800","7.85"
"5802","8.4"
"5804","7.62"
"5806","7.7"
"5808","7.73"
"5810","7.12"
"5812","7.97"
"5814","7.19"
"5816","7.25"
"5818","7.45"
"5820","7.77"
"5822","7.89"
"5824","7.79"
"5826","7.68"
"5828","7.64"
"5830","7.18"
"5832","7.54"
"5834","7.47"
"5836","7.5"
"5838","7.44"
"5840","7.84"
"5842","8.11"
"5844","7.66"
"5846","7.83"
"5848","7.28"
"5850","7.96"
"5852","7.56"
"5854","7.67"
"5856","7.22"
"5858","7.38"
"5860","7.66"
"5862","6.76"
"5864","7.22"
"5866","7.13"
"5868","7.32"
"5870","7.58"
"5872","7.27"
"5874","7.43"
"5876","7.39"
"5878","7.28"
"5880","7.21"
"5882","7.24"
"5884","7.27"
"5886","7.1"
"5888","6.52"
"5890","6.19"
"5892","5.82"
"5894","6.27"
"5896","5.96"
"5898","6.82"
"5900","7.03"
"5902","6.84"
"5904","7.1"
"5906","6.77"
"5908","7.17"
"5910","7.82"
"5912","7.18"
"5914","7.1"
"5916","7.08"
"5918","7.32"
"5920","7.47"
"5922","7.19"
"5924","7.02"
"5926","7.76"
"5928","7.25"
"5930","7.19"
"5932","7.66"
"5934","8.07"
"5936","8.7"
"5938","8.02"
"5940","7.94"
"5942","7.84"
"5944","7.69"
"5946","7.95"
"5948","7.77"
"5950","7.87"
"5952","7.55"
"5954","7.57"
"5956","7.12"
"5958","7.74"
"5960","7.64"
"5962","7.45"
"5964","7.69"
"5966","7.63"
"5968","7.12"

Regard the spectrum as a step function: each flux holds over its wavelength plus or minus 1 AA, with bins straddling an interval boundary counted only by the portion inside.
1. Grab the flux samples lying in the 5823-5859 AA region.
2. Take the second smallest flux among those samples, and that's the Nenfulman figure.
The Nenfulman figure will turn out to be 7.22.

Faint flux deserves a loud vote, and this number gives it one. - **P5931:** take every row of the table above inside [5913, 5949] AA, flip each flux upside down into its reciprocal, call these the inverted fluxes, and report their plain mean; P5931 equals 0.132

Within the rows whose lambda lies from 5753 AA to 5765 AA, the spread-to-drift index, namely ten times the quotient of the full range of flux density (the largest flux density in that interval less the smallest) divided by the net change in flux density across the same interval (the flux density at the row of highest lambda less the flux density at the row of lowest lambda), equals 16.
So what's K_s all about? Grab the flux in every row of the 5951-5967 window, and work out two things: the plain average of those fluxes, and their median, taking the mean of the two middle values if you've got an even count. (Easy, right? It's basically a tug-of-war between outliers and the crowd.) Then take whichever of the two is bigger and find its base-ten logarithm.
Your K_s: 0.88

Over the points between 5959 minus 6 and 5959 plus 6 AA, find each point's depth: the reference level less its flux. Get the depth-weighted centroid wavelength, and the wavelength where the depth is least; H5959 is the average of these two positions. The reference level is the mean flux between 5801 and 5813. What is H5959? 5957.9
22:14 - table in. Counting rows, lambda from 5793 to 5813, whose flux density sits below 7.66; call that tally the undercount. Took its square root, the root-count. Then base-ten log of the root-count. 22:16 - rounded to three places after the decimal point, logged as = 0.301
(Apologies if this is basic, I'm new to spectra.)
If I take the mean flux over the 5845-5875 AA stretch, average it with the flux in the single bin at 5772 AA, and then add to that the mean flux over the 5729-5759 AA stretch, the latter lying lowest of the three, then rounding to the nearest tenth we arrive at 15.2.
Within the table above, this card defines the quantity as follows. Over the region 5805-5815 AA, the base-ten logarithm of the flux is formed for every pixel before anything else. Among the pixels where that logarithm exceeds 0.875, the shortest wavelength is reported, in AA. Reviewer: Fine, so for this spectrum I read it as 5806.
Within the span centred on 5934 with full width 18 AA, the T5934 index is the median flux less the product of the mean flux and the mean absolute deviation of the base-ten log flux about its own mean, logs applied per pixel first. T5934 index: 7.70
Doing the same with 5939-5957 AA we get 7.69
